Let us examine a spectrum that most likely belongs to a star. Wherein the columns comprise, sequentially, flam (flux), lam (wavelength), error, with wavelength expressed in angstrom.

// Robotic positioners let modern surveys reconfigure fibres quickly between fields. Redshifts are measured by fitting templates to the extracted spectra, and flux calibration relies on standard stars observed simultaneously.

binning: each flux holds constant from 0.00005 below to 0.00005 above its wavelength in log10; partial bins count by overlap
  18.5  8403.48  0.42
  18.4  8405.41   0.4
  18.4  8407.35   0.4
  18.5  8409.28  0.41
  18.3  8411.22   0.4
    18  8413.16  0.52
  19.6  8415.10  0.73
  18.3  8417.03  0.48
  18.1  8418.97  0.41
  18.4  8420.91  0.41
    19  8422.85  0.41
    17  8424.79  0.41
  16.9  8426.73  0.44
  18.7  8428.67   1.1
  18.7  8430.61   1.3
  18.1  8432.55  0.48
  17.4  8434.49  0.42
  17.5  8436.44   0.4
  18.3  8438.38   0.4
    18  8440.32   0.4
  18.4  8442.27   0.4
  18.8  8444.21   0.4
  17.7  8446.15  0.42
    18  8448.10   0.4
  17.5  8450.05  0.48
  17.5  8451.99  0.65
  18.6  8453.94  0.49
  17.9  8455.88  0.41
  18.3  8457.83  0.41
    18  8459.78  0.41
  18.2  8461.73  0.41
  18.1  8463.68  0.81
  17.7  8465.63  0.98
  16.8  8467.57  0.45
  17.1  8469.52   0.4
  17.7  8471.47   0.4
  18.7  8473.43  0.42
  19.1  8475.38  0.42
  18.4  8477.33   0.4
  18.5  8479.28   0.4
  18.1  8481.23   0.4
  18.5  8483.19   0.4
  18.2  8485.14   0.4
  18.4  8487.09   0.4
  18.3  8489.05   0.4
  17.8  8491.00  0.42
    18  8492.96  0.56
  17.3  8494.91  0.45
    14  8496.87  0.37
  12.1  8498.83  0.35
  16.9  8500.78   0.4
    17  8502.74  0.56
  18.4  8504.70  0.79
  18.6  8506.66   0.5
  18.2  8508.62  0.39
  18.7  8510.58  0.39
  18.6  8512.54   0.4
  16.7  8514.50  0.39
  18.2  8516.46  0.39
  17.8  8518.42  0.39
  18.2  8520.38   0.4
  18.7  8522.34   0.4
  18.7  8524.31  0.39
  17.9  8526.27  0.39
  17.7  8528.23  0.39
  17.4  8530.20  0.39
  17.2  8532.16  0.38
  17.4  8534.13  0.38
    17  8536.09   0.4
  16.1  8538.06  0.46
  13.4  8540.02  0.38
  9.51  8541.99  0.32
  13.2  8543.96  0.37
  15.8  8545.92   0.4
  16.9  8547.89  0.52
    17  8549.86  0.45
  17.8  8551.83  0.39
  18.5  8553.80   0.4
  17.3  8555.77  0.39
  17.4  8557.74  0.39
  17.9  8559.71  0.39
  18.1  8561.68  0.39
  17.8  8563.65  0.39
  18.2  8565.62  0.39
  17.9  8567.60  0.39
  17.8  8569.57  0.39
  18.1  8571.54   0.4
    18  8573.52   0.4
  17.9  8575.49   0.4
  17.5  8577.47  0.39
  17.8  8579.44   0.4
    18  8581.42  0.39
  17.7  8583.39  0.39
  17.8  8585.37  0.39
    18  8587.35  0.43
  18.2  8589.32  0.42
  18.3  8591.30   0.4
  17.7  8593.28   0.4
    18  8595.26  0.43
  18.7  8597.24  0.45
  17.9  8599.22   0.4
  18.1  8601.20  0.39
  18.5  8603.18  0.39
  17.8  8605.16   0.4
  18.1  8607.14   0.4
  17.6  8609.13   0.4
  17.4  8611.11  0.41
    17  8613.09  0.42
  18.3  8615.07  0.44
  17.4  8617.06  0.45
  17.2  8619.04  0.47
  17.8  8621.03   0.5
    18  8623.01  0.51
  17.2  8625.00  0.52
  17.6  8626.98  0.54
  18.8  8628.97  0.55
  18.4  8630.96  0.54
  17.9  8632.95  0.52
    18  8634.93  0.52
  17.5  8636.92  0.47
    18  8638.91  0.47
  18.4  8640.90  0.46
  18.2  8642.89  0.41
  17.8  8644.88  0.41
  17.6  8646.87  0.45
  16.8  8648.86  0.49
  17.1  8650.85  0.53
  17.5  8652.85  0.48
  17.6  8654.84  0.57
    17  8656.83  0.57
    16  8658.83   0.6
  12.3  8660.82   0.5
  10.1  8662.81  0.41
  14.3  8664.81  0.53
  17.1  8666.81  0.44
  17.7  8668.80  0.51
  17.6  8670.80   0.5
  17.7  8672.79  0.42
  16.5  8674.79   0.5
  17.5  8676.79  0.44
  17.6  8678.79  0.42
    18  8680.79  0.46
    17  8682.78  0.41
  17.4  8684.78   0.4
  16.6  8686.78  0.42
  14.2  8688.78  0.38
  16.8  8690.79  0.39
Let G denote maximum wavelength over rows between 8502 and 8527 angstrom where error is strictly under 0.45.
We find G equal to 8526.27 angstrom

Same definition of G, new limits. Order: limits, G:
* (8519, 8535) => 8534.13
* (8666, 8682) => 8678.79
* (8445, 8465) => 8461.73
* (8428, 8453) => 8448.10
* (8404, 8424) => 8422.85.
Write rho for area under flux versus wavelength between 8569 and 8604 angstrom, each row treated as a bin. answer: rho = 630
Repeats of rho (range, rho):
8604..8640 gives 640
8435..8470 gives 627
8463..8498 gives 623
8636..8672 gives 597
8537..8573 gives 598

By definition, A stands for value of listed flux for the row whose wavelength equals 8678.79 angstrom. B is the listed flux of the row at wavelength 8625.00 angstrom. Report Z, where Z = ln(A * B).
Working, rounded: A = 17.6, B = 17.2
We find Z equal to 5.71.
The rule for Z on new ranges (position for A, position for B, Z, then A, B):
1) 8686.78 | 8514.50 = 5.62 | 16.6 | 16.7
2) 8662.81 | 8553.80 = 5.23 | 10.1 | 18.5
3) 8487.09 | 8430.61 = 5.84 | 18.4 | 18.7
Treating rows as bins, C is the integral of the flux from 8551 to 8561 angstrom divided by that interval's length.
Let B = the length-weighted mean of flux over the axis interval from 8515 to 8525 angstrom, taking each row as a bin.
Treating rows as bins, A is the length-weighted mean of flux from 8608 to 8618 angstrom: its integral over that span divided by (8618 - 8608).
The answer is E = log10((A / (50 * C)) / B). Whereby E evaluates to -2.97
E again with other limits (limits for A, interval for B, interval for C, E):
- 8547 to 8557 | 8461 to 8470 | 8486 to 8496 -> -2.95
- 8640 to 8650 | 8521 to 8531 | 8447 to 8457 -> -2.96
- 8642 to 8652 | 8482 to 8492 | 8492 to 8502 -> -2.91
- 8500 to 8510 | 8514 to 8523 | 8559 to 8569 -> -2.96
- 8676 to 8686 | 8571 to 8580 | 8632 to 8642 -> -2.96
